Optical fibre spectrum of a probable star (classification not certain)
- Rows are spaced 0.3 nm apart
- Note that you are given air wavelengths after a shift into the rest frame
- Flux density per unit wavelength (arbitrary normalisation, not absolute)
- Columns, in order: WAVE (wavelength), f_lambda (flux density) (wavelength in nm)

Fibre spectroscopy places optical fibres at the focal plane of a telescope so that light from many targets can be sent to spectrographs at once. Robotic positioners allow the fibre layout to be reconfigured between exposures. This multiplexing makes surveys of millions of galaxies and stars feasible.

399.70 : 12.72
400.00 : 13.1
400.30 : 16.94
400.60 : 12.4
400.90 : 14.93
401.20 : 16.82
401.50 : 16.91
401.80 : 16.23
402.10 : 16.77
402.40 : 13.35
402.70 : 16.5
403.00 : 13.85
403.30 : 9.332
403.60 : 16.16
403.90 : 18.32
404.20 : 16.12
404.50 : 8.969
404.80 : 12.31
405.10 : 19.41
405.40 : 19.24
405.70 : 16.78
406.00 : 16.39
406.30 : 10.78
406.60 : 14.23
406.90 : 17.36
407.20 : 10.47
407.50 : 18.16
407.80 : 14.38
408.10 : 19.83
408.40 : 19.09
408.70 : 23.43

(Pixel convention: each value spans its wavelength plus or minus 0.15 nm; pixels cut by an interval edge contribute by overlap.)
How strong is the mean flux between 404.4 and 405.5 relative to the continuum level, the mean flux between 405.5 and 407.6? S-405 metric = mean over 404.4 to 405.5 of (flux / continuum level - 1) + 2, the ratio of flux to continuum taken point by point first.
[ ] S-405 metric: 2.01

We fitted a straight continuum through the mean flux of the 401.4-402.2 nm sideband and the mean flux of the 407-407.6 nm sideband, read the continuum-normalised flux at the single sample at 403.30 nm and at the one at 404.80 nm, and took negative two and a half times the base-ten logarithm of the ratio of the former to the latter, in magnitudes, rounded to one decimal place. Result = 0.3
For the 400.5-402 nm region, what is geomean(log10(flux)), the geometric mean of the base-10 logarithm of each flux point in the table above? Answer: 1.19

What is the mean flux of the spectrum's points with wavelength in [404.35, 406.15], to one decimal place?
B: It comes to 15.5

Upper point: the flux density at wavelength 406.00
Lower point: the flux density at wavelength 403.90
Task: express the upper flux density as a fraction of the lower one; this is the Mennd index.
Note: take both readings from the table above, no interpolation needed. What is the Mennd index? 0.89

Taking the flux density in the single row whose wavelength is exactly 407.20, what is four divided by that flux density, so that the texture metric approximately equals 0.38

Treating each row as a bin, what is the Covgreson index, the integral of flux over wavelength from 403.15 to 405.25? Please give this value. 30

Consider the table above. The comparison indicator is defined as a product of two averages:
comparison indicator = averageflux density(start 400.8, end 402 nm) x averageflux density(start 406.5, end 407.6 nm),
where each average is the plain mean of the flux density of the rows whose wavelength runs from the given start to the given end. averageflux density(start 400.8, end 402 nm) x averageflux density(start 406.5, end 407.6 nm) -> 244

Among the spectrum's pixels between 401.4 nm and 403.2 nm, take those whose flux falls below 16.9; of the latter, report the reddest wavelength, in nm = 403.00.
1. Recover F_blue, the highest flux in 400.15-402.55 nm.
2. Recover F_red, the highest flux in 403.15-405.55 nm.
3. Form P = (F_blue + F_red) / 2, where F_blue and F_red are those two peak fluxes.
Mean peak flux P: 18.2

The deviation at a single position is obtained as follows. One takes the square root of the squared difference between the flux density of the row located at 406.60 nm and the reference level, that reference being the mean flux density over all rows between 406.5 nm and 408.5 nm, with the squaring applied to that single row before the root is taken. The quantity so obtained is 2.0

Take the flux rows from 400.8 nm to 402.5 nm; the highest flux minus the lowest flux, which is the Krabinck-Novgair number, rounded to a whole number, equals 4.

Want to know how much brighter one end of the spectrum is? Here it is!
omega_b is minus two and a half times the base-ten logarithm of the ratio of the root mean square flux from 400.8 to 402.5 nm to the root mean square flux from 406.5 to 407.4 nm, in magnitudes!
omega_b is -0.11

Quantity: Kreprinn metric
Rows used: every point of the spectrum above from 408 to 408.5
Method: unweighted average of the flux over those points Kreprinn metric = 19.5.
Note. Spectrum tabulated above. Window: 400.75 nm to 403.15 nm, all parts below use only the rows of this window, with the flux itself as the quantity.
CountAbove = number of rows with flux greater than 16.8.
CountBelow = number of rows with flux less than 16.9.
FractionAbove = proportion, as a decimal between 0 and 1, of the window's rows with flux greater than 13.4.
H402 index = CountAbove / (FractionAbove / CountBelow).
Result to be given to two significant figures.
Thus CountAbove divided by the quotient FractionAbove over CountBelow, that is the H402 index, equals 16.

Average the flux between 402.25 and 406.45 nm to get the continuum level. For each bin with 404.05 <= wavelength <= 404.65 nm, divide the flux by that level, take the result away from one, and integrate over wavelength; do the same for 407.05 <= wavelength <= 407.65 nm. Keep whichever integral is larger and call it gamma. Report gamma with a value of 0.092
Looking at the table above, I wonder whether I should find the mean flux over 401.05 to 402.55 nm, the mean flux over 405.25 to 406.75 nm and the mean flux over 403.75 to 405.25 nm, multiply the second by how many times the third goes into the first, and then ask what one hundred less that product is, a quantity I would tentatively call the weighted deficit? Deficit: 83.5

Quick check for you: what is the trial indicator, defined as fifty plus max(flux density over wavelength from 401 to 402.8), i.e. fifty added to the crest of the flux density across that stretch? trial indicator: 66.9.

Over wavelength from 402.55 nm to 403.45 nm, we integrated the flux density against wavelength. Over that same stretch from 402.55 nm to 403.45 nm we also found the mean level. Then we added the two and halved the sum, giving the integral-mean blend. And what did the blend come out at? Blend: 12.6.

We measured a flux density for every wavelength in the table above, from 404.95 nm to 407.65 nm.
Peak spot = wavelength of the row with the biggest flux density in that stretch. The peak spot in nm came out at 405.10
